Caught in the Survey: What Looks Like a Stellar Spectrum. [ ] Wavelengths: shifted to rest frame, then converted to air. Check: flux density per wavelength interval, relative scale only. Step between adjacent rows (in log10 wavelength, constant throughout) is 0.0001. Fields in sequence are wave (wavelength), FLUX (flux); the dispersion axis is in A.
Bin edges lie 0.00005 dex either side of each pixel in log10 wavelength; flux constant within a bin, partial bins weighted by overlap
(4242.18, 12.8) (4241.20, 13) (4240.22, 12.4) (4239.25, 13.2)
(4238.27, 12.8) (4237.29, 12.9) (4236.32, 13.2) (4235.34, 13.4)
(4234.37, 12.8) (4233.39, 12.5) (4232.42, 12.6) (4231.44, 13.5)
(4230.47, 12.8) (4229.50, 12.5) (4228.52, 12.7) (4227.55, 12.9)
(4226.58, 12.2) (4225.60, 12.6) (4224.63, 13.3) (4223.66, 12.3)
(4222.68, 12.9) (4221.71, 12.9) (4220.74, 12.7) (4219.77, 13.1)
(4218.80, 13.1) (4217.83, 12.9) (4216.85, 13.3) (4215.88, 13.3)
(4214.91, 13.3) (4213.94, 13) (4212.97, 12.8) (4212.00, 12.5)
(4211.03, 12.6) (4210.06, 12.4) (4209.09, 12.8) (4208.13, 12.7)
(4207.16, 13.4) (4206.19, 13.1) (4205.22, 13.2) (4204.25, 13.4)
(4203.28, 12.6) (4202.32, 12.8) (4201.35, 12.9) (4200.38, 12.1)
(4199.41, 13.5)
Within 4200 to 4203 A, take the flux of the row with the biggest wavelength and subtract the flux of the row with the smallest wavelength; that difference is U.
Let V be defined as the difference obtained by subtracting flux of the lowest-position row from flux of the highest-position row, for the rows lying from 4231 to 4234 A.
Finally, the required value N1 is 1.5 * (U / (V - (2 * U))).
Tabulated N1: -0.44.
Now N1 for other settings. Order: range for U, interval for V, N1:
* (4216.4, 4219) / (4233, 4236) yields -0.23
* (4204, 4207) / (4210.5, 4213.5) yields -0.56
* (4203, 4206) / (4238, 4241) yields -0.56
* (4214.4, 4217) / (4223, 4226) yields 0.00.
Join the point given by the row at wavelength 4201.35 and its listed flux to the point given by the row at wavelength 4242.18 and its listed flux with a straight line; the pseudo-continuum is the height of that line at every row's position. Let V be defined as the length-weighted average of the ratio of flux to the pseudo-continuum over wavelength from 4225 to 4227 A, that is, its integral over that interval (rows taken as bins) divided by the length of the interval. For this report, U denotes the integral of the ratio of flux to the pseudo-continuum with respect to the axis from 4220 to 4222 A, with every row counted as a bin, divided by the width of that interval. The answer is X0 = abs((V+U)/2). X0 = 0.98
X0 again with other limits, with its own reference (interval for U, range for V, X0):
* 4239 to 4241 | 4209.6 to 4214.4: 0.99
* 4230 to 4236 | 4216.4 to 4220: 1.01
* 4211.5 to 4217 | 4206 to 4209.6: 1.01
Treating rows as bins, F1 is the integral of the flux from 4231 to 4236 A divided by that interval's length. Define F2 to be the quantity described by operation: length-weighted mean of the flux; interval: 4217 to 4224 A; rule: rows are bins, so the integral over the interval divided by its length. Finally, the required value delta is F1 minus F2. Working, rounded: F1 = 12.9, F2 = 12.9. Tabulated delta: 0.09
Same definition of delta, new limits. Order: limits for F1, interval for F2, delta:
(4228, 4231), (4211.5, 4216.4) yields -0.28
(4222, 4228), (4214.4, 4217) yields -0.61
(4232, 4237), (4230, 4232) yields -0.21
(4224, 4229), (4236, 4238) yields -0.28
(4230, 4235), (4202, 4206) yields -0.16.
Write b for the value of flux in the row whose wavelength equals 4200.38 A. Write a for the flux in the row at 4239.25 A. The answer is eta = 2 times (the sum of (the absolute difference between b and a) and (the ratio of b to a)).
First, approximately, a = 13.2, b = 12.1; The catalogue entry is 4.0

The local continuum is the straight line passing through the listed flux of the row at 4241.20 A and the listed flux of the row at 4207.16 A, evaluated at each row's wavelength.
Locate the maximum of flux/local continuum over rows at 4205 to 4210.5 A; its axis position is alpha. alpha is 4207.16 A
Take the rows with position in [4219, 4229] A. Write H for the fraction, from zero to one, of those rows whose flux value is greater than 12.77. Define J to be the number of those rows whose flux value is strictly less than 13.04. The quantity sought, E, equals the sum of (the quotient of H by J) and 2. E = 2.06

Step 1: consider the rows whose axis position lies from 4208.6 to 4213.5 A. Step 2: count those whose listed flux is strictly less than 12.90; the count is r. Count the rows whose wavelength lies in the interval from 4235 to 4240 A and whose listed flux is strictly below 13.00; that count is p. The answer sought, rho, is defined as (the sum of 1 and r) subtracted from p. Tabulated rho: -4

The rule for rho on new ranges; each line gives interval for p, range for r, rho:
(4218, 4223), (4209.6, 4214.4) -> -2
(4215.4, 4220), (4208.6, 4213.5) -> -5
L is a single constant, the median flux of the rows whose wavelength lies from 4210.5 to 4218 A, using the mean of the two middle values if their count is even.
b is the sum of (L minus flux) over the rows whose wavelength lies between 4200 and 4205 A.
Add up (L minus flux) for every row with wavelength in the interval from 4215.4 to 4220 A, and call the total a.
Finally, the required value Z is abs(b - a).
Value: 1.9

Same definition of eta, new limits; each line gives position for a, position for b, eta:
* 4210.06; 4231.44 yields 4.4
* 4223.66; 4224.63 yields 4.2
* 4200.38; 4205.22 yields 4.4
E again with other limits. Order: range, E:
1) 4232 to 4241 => 2.11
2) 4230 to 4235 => 2.15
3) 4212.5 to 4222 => 2.18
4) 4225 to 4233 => 2.05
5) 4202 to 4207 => 2.40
